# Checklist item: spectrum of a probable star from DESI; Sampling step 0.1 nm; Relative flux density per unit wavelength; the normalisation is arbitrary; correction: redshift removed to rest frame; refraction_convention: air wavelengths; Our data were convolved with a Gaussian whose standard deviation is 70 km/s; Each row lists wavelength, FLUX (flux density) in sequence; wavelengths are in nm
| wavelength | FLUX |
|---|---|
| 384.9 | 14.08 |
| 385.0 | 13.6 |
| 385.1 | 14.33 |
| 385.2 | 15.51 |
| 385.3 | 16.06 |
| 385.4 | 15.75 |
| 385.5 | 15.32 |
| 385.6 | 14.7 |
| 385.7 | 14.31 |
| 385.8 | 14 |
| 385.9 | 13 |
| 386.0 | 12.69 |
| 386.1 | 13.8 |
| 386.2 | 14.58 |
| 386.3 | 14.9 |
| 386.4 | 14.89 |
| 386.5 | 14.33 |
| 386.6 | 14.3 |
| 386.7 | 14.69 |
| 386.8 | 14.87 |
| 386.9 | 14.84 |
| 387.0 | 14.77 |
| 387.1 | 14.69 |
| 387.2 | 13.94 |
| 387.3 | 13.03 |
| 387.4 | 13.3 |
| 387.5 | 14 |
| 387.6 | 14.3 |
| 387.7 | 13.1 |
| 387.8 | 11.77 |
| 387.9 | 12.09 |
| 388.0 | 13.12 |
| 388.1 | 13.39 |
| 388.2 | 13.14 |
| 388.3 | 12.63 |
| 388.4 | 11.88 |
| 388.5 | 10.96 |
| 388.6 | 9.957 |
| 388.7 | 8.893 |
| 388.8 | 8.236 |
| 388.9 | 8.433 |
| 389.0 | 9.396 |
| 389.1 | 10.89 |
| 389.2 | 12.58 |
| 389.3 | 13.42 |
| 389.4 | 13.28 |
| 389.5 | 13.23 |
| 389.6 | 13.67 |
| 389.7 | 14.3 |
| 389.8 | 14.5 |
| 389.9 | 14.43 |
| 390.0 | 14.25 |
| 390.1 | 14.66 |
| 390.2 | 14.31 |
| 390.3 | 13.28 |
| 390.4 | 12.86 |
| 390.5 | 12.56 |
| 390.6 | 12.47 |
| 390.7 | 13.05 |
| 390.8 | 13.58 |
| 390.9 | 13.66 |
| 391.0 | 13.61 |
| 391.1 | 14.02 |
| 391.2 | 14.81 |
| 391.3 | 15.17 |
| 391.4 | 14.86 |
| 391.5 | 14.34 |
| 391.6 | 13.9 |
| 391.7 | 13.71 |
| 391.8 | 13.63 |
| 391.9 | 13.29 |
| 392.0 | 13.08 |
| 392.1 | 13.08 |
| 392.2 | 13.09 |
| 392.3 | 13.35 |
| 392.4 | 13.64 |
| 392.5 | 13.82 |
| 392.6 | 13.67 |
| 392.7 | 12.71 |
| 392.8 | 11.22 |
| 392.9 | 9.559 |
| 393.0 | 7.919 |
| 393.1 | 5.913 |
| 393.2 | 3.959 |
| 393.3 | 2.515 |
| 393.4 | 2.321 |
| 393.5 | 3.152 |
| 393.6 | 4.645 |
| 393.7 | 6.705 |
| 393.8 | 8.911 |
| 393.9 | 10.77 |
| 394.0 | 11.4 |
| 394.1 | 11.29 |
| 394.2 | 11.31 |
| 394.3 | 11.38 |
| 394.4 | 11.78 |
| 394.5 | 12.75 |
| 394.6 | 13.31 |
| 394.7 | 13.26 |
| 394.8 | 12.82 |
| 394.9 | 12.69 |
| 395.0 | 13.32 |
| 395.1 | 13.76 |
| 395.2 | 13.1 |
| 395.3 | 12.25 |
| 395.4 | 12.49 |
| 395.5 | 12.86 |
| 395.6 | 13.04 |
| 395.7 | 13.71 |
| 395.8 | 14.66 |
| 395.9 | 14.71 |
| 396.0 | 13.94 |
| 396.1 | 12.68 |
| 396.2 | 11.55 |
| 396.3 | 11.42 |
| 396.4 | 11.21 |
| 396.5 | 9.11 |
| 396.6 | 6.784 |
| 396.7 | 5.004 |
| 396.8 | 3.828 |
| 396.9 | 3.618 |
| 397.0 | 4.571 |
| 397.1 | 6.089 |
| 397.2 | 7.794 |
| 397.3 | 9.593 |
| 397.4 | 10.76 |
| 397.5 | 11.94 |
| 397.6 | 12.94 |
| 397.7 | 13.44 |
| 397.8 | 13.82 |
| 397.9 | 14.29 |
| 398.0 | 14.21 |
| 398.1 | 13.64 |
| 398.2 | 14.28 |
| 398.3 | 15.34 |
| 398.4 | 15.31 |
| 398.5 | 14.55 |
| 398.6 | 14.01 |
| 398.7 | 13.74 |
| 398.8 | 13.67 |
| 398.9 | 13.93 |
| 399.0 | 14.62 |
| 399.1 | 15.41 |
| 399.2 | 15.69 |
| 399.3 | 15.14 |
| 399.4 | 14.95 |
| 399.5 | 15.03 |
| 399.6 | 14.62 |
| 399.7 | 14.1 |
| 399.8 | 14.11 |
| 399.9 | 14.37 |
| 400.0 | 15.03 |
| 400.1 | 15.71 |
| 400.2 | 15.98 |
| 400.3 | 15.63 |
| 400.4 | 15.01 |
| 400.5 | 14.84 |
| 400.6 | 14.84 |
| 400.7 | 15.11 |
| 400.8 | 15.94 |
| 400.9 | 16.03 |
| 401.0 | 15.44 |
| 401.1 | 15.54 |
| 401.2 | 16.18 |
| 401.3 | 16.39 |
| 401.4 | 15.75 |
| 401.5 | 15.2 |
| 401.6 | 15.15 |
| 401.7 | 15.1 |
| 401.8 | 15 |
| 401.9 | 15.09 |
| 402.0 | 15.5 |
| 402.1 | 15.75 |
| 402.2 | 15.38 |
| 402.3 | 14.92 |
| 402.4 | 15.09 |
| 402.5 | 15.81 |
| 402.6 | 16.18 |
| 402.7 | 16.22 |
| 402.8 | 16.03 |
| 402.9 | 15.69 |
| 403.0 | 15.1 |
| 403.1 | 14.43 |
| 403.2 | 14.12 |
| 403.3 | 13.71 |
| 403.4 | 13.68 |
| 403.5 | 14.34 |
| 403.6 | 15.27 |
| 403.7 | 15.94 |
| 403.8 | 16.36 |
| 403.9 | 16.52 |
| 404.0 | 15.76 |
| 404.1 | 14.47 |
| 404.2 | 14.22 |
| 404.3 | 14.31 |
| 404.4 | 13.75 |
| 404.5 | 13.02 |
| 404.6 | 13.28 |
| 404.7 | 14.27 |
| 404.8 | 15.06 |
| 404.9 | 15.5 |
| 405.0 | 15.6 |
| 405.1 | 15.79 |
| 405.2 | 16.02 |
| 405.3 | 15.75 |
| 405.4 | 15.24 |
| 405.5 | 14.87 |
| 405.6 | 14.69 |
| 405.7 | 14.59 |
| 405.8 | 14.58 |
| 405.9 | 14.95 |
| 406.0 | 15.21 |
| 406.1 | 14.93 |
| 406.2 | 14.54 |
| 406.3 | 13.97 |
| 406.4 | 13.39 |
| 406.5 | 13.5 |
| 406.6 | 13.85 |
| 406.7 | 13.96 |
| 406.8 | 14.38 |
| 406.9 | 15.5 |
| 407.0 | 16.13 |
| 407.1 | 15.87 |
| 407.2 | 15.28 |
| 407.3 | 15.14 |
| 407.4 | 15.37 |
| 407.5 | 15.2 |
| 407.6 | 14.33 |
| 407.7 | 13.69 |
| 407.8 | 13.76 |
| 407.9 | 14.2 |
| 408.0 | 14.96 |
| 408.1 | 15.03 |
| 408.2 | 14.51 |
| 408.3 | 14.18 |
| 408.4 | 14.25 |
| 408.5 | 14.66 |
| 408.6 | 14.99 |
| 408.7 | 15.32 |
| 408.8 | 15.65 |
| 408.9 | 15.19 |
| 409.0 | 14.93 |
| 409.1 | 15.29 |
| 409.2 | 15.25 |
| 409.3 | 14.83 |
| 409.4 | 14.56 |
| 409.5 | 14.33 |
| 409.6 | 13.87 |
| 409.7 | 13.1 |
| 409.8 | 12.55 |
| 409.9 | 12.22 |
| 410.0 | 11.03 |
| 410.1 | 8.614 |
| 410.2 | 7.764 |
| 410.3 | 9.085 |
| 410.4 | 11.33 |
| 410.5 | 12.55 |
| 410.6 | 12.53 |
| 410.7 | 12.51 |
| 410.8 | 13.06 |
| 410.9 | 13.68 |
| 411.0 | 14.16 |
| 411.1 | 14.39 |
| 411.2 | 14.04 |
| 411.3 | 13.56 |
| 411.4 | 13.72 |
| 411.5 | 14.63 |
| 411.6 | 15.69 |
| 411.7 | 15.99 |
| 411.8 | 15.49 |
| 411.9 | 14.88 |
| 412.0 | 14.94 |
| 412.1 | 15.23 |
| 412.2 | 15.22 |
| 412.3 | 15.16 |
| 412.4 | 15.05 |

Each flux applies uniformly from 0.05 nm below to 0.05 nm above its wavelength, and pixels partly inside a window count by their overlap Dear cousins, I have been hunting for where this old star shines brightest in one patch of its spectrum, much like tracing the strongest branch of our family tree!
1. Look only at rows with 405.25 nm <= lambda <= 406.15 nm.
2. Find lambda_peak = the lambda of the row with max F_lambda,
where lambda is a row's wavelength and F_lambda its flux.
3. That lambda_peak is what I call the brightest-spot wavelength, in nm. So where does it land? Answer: 405.3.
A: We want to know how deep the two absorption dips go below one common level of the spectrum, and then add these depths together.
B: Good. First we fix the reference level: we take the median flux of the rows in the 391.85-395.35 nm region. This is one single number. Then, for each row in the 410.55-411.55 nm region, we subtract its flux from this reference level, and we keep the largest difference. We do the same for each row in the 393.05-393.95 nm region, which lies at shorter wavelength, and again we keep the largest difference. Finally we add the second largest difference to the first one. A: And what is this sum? 10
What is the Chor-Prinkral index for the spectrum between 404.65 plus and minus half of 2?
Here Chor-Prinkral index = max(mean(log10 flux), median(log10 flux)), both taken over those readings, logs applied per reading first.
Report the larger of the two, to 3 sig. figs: 1.18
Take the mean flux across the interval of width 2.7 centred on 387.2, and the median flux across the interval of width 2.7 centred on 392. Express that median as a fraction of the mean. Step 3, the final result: 1.0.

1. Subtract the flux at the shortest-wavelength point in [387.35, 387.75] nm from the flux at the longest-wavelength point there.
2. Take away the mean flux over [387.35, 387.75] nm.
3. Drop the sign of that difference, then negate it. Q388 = -13.9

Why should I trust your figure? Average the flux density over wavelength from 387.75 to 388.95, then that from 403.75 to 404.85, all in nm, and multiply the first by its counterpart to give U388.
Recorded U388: 164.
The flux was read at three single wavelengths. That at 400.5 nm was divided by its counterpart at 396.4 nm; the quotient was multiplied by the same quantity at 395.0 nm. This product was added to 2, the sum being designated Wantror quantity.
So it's 19.6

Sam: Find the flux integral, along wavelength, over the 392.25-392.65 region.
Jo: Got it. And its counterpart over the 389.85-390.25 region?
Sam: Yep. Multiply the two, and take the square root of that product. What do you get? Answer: 5.60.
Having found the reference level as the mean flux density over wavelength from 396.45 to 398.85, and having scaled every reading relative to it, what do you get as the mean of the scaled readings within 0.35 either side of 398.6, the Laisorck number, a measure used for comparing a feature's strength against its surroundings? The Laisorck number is 1.31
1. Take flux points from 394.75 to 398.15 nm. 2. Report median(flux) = 12.7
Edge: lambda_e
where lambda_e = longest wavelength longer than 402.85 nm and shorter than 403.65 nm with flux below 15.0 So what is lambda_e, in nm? 403.5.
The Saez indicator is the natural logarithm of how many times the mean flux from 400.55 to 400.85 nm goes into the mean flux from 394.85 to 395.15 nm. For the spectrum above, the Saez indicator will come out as -0.14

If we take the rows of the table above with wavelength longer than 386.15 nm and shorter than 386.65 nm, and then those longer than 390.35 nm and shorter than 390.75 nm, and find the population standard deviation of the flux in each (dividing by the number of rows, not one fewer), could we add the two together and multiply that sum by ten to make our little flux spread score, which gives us 4.9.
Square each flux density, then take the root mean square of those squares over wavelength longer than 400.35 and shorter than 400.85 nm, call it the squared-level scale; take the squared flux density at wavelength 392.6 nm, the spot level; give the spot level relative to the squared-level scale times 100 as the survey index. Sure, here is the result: 81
